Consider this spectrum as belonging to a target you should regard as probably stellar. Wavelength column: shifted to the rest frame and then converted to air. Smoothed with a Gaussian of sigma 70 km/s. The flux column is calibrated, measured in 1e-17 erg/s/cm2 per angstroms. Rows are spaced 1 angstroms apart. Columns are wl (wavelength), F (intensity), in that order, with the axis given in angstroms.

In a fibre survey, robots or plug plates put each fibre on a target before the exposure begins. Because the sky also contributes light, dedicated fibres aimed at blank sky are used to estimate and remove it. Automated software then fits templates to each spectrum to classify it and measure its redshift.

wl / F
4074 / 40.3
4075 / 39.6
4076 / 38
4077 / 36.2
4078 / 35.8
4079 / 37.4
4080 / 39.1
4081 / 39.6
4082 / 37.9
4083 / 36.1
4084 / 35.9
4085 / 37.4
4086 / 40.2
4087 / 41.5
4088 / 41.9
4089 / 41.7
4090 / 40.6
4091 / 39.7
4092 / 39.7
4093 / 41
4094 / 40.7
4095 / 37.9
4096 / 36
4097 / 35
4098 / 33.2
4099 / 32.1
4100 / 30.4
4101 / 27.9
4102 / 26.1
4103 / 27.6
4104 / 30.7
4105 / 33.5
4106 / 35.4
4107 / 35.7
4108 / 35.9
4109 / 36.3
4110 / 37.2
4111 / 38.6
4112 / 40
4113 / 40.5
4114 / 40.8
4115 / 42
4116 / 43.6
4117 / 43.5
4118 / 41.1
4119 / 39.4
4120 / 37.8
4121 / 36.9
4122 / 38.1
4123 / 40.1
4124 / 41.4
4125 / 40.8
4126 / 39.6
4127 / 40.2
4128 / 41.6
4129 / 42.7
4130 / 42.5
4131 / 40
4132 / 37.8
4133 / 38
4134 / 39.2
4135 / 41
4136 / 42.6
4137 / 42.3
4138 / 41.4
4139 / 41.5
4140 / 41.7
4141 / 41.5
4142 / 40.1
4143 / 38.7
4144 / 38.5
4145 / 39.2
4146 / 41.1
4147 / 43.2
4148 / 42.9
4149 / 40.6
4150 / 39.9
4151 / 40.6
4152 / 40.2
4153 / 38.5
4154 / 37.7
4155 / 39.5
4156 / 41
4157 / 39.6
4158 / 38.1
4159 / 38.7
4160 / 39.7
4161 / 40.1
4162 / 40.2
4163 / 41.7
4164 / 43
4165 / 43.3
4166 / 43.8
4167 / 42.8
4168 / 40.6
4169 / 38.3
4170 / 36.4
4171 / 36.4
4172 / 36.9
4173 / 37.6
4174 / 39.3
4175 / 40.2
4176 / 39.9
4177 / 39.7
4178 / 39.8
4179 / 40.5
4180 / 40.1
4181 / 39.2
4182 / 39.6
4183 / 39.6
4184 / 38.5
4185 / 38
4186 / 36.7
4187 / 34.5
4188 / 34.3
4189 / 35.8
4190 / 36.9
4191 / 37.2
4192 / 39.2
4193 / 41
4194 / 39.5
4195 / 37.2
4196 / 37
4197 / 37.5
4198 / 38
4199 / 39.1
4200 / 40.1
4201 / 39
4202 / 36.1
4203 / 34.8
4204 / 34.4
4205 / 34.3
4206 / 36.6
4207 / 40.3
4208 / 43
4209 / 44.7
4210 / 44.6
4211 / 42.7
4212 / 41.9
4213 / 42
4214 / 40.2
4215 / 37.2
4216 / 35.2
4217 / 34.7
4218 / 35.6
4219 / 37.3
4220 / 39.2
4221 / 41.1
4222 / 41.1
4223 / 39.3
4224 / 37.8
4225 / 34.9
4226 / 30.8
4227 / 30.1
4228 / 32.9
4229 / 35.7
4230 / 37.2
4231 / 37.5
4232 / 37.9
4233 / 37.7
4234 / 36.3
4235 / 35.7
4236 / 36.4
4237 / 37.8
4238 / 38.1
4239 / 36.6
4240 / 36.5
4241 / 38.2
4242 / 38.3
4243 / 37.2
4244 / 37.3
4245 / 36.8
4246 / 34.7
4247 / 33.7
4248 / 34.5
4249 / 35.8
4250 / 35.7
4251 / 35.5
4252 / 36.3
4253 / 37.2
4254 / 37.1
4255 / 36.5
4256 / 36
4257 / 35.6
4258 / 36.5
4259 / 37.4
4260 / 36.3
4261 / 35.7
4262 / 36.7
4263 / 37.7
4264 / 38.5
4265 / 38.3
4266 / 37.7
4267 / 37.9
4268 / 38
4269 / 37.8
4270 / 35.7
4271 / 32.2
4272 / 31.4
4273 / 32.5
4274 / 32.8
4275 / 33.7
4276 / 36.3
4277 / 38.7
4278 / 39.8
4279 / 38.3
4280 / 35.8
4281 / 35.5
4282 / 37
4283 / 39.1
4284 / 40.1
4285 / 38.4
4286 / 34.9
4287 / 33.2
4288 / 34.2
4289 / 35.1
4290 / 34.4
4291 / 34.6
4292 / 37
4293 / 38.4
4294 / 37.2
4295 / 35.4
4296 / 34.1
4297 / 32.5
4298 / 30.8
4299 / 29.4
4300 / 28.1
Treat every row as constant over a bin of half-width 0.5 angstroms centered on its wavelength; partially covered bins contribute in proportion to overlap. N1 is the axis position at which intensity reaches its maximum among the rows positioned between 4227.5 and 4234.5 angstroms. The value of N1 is 4232 angstroms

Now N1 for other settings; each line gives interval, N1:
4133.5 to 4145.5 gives 4136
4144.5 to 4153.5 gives 4147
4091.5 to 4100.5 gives 4093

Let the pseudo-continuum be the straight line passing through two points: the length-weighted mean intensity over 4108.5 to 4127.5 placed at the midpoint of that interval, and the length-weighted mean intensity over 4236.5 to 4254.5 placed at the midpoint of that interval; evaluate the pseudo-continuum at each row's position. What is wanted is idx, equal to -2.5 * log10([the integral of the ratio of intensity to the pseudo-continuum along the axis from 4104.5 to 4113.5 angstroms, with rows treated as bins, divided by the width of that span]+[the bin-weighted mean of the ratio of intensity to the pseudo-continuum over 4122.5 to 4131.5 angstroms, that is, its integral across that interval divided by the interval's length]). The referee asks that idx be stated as -0.729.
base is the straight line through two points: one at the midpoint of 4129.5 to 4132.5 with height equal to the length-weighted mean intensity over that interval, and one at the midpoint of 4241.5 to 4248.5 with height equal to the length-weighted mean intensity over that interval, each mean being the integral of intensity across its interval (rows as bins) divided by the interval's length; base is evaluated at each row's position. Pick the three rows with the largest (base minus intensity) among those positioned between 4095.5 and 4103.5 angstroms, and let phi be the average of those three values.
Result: 13.9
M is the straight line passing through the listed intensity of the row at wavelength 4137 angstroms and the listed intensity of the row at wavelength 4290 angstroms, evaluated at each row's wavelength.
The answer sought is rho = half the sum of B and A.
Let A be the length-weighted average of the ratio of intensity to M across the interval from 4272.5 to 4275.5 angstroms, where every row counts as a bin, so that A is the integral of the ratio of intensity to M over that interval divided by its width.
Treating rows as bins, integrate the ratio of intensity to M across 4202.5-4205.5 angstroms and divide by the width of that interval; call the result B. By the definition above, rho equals 0.91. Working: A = 0.94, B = 0.89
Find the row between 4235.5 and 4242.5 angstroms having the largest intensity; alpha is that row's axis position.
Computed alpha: 4242 angstroms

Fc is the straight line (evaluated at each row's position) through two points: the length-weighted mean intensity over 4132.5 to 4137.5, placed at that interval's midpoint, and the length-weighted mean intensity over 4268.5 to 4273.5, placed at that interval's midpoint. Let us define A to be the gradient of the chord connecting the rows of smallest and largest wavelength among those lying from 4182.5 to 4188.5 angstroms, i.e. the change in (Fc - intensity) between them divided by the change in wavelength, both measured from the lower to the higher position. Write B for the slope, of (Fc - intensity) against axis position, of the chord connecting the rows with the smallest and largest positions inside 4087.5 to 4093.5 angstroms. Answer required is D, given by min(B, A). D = 0.1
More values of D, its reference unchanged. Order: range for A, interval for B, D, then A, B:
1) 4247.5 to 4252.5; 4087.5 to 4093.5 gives -0.5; -0.5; 0.1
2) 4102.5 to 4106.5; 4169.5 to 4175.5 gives -2.6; -2.6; -0.8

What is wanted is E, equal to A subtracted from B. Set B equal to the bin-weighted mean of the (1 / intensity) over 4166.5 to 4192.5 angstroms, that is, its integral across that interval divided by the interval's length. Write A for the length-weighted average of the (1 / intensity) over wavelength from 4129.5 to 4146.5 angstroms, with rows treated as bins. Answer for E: 0.0013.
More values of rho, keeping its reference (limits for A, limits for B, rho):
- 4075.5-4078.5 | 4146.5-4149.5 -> 0.91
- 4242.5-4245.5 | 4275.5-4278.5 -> 1.05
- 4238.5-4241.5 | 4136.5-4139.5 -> 1.00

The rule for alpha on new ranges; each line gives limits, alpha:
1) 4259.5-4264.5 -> 4264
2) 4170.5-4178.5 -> 4175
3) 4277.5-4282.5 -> 4278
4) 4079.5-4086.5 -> 4086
